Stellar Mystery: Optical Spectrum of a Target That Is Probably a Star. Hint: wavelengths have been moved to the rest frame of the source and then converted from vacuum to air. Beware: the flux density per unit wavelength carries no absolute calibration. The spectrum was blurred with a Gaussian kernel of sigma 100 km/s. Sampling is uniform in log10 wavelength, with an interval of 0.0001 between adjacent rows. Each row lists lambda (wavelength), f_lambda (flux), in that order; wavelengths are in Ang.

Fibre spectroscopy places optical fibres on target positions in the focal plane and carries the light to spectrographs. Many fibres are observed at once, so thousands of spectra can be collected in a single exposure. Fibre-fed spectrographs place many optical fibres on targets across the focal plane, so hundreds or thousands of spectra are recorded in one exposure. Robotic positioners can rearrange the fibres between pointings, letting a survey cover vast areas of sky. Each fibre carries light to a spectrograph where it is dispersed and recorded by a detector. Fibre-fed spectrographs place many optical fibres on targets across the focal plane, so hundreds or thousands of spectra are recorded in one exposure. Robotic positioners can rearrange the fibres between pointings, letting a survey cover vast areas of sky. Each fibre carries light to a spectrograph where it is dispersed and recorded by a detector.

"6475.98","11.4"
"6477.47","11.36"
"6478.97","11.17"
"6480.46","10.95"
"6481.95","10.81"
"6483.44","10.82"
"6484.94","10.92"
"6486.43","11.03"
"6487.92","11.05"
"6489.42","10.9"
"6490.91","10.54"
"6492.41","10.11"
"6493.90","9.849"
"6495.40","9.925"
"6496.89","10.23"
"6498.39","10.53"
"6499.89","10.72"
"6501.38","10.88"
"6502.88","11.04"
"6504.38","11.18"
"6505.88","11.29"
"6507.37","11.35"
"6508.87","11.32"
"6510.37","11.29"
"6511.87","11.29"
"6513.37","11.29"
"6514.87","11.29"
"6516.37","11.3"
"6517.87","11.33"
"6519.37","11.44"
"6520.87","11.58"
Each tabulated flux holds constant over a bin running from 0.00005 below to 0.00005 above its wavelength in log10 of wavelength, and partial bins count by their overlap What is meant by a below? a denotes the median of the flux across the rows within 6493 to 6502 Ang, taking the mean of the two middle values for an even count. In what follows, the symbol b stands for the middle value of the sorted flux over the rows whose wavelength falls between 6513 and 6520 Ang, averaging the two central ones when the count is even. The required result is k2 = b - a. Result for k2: 0.9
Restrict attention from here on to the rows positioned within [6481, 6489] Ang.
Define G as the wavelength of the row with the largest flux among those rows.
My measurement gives 6487.92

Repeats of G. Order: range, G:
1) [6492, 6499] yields 6498.39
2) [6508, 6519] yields 6517.87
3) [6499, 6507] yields 6505.88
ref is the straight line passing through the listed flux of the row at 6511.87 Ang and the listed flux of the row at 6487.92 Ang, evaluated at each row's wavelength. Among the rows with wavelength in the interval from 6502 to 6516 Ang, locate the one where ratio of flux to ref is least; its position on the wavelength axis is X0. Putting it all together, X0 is 6502.88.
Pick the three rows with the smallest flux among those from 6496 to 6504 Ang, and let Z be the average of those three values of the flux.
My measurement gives 10.5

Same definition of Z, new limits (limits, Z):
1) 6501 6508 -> 11.0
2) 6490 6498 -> 10.0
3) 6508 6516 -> 11.3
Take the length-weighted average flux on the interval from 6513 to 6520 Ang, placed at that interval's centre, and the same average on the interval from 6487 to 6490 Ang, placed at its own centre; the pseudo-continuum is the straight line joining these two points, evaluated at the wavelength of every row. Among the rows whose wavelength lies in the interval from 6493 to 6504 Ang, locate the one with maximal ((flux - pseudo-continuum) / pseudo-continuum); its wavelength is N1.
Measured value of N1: 6502.88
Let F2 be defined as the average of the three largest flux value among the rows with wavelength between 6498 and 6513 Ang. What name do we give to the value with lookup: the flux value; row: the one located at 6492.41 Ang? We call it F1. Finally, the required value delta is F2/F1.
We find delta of 1.12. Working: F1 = 10.11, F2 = 11.3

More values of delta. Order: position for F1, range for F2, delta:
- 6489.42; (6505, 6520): 1.04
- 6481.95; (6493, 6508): 1.04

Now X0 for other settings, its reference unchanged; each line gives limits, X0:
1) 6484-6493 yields 6492.41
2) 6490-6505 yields 6493.90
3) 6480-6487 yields 6483.44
